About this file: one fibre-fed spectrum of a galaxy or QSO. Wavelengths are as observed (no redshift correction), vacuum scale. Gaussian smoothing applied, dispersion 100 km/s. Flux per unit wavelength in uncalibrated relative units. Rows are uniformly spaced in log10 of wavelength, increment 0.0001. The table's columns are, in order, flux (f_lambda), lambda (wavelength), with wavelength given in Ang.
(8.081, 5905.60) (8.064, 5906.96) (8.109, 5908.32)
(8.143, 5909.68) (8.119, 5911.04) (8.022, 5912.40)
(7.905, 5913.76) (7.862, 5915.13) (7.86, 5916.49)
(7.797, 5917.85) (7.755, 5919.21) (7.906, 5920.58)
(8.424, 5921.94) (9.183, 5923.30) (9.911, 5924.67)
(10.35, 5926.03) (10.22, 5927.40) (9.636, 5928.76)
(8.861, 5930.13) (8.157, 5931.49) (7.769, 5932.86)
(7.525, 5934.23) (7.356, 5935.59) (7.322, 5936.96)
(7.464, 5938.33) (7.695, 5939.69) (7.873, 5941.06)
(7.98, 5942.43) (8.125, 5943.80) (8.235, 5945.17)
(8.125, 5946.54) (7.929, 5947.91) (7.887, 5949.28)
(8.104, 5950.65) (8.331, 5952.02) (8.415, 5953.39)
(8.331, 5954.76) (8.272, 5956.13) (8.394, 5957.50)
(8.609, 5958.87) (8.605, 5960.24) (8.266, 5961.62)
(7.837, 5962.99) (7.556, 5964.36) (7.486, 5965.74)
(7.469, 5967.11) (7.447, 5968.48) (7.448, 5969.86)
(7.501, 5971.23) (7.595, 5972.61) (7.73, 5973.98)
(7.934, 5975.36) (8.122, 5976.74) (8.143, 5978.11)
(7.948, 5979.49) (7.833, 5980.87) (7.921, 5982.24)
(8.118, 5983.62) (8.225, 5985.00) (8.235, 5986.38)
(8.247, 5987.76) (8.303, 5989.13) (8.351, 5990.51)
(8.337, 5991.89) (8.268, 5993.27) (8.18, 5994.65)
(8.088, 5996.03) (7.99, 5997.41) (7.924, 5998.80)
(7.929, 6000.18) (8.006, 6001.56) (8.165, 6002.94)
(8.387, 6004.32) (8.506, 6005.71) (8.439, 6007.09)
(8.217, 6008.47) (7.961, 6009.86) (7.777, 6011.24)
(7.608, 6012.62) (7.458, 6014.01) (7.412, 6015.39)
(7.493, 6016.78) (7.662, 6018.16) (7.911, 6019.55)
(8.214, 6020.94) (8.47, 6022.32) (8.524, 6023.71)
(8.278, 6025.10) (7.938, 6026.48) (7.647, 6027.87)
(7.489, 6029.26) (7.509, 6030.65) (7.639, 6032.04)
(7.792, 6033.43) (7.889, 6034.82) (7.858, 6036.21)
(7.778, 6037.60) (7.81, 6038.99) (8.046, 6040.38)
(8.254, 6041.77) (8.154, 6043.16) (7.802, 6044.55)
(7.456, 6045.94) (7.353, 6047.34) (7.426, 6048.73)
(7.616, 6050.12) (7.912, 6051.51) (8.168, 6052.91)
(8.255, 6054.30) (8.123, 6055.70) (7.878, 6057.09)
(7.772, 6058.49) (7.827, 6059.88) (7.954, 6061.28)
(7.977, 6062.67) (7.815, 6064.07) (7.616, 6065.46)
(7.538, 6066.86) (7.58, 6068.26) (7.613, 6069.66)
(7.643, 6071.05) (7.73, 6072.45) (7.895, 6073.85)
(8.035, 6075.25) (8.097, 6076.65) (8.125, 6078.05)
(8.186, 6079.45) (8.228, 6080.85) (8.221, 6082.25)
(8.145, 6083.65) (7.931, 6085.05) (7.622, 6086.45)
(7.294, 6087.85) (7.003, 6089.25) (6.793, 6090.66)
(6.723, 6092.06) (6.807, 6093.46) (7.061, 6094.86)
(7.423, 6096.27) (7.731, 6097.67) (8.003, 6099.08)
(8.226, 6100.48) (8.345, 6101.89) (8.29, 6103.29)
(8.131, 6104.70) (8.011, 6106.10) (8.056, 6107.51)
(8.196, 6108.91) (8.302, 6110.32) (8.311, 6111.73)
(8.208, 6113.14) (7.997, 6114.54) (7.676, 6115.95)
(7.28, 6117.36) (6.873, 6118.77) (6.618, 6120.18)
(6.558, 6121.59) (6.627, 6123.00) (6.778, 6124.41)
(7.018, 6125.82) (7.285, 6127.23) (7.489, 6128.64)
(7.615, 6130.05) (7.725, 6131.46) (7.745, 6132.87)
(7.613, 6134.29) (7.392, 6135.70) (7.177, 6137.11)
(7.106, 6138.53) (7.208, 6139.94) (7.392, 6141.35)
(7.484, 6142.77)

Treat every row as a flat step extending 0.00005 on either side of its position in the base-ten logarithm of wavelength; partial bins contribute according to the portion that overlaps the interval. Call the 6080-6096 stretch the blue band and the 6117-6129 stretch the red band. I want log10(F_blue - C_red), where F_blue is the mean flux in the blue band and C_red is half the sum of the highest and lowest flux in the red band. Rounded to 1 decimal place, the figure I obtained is -0.4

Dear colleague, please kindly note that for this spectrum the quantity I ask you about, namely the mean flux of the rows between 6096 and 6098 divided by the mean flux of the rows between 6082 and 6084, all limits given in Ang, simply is 0.93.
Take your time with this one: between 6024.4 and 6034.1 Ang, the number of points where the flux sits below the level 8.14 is 6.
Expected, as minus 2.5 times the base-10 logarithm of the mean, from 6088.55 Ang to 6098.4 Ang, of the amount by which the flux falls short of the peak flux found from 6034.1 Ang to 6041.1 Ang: 0.0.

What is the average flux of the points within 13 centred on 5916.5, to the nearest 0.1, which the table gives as 8.0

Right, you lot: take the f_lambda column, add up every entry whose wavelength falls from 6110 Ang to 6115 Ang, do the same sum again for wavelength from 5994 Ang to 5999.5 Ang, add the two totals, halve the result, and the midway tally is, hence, 32.5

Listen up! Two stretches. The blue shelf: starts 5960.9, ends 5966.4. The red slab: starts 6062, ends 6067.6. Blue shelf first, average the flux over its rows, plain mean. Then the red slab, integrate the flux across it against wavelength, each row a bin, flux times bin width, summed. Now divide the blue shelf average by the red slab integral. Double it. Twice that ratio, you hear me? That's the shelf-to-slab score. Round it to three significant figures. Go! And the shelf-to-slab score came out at 0.360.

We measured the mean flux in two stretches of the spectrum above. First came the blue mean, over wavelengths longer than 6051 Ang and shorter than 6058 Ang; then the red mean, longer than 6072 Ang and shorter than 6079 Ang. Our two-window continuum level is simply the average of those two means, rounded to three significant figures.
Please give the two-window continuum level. 8.02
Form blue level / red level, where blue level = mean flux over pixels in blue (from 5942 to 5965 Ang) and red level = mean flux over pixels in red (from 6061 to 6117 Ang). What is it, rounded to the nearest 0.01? 1.05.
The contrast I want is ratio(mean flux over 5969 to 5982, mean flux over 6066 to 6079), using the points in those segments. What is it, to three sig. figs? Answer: 1.00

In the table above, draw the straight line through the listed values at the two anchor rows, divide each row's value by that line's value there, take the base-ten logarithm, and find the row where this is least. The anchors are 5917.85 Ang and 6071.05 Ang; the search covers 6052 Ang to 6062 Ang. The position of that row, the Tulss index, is 6058.49 Ang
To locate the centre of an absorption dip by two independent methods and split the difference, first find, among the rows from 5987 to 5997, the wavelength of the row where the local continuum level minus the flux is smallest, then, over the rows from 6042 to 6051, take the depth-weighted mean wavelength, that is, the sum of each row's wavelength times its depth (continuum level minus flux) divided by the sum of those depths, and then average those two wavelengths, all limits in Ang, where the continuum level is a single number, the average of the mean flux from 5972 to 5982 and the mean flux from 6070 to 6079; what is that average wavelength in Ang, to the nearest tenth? 6019.4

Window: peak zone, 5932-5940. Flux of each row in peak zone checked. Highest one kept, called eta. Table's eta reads 7.769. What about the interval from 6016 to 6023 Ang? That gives 8.47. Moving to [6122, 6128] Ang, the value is 7.285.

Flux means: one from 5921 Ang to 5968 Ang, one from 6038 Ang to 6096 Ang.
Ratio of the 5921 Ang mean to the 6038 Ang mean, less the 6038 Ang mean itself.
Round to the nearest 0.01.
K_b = -6.67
